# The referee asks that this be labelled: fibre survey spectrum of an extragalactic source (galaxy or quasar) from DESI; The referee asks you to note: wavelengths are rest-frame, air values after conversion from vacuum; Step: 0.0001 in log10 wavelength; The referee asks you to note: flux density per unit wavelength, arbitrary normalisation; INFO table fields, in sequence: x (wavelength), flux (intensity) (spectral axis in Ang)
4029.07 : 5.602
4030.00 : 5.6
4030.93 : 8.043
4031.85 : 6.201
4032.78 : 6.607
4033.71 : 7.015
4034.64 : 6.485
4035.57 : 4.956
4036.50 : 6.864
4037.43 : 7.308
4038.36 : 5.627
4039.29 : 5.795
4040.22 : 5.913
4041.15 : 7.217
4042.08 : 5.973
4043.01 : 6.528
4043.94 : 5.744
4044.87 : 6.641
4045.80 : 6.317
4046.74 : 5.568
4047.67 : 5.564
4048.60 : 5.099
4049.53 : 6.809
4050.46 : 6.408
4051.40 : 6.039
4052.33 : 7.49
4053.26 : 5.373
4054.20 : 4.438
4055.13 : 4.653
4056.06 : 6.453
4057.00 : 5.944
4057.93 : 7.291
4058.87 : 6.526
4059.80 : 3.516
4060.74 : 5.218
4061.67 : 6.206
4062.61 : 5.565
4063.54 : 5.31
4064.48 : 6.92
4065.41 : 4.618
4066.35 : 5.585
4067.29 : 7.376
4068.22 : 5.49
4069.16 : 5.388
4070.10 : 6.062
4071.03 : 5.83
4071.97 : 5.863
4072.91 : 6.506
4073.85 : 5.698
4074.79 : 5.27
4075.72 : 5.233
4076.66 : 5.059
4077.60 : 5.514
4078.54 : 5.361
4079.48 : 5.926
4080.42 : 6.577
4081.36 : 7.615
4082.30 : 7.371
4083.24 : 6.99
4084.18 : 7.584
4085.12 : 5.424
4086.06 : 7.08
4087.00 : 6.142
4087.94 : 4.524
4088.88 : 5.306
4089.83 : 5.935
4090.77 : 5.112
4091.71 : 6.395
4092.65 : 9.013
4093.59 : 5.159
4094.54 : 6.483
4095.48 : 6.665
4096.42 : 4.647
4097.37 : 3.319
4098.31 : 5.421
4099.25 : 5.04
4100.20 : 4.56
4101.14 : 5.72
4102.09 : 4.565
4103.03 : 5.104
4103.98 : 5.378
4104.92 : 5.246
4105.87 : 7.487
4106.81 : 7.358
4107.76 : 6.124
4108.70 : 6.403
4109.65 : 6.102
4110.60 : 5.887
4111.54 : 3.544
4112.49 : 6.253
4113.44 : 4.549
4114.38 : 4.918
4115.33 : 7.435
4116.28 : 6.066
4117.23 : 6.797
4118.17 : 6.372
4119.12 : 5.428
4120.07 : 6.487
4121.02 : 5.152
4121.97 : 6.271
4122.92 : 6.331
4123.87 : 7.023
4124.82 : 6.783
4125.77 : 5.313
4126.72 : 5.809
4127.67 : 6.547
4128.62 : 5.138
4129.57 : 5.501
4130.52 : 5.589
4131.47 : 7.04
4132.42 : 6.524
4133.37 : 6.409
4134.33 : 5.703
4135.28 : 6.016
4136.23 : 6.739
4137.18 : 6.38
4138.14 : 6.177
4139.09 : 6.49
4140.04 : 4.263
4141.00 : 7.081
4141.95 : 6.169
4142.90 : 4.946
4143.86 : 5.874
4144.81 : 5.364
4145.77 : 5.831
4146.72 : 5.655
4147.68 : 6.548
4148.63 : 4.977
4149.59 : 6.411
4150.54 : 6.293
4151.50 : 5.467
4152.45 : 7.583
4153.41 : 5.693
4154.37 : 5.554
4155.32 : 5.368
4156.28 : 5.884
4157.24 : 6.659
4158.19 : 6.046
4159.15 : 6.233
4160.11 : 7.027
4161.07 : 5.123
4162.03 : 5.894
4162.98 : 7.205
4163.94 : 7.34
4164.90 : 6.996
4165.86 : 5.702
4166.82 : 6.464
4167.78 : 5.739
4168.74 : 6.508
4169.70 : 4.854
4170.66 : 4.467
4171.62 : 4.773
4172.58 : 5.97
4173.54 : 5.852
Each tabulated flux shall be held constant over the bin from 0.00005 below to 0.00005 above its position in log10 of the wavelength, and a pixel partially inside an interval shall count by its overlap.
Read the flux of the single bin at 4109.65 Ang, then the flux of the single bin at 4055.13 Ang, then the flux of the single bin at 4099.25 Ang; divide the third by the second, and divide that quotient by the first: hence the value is 0.178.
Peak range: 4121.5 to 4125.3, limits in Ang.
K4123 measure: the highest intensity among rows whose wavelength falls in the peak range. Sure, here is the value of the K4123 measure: 7.023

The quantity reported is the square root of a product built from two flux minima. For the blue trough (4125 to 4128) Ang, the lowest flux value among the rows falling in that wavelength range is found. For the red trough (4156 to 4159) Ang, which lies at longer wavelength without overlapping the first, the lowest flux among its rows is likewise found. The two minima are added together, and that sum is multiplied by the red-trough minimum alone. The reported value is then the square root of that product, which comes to 8.1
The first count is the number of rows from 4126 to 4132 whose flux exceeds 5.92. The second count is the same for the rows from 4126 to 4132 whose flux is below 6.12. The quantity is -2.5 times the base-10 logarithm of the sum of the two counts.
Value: -1.95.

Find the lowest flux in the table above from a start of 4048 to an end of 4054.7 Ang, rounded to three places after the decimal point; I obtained 4.438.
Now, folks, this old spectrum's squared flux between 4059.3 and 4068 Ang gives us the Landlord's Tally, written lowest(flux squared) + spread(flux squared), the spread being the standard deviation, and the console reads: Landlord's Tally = 25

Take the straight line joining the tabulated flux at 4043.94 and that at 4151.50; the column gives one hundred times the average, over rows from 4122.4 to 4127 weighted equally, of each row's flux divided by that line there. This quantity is 113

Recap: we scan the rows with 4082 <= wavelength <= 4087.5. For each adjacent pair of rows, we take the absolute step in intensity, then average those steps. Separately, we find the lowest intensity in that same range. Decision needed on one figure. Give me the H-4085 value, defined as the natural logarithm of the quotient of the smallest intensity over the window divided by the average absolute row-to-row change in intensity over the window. 1.6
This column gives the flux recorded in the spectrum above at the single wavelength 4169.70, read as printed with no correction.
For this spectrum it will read 4.854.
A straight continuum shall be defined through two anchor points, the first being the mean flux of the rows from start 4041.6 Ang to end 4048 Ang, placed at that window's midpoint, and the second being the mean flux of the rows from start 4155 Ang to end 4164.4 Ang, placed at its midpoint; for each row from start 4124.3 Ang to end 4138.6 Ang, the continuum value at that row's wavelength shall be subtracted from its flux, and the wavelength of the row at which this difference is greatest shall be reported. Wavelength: 4131.47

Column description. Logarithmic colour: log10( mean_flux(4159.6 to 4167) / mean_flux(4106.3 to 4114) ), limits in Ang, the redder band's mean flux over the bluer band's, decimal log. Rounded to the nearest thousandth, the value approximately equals 0.049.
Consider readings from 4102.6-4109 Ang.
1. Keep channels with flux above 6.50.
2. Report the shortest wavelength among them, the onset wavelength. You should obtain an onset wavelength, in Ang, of 4105.87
